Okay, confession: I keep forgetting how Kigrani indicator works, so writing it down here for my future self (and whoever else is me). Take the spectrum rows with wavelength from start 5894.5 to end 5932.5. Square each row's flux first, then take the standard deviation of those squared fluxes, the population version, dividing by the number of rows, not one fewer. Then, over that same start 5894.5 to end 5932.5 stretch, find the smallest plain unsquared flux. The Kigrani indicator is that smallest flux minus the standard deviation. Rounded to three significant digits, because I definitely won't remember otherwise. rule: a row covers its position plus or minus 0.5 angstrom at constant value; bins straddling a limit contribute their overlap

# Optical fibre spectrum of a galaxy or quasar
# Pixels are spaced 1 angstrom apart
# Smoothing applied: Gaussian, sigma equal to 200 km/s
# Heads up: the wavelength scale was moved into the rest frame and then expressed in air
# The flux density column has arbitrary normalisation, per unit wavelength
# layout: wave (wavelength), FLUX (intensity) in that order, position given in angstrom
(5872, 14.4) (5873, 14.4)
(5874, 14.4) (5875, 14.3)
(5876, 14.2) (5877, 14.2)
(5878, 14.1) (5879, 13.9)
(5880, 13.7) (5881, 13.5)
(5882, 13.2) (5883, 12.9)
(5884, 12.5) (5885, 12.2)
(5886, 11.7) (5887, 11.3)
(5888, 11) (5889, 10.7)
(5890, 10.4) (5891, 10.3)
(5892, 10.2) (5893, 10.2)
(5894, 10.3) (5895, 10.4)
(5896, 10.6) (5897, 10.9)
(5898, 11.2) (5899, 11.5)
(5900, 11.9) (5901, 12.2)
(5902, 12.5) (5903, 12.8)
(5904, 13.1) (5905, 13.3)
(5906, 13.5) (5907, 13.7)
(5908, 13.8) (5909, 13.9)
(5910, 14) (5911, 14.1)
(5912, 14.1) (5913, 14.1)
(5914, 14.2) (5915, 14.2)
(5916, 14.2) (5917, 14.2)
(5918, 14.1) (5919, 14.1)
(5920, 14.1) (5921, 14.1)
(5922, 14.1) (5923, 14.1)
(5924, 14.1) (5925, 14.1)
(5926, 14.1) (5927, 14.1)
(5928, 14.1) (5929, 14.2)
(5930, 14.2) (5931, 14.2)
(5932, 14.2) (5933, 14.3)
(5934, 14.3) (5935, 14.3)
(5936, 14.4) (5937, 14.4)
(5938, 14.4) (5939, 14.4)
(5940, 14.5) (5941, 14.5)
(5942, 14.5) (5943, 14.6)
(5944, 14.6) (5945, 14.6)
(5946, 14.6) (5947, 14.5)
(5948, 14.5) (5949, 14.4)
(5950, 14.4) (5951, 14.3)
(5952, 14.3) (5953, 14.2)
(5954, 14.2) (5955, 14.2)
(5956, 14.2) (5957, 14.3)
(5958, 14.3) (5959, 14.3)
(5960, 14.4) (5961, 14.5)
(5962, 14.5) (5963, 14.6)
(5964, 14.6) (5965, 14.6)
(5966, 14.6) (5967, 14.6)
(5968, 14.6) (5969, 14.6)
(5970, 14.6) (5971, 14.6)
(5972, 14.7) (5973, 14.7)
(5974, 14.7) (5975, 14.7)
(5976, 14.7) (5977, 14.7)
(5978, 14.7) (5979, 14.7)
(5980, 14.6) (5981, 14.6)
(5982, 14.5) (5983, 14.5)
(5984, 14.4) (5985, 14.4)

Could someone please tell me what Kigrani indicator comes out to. -18.3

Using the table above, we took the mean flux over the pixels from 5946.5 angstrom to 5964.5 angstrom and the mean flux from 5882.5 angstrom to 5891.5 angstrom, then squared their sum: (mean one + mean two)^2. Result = 667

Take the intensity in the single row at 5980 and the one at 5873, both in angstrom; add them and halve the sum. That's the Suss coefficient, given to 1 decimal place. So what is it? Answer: 14.5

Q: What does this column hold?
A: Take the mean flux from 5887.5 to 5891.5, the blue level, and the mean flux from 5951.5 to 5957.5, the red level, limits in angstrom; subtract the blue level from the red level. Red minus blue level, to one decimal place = 3.6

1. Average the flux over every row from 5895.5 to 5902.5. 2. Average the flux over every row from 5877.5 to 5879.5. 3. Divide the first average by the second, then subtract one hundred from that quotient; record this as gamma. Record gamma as -99.2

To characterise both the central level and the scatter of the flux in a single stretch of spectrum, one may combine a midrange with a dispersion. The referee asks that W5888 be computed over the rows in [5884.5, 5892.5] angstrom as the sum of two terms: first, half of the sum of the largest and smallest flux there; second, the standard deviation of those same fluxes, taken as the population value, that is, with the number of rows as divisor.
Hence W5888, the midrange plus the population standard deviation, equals 11.9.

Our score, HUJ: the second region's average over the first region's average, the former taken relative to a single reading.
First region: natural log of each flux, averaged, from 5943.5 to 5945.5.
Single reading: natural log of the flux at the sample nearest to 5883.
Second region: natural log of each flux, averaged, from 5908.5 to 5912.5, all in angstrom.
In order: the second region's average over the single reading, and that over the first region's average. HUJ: 0.385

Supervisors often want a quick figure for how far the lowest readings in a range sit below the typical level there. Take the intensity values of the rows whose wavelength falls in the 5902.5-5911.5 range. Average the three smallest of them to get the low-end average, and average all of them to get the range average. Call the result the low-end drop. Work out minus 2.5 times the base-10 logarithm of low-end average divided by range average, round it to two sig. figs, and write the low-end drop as 0.042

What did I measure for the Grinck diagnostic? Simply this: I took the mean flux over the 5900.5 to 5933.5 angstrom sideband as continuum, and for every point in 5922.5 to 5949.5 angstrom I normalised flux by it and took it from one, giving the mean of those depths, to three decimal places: -0.033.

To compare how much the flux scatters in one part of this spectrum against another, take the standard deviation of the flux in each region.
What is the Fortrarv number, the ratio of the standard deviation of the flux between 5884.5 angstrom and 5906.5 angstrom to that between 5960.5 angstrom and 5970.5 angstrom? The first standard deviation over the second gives 26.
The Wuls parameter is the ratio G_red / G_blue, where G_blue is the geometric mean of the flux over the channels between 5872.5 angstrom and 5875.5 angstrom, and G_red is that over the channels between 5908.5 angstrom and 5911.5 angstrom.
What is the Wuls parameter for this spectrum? 0.97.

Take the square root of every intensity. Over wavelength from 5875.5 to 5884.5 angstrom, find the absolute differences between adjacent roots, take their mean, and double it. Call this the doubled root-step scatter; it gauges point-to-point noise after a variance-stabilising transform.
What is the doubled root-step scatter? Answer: 0.06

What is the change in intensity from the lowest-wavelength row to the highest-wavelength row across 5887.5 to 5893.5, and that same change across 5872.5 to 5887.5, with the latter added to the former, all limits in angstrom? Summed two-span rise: -4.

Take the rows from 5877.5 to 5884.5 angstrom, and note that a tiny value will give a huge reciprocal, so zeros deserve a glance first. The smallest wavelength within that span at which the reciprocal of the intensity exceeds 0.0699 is 5878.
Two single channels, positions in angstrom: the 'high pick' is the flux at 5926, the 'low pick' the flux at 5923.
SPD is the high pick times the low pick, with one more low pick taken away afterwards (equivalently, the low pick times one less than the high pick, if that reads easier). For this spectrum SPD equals 185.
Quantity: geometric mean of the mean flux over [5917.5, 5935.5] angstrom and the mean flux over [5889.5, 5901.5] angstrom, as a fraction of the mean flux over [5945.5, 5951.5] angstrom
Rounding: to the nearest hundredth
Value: 0.86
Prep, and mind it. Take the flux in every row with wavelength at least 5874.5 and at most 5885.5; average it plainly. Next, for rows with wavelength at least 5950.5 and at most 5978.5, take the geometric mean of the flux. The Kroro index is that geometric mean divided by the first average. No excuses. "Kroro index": 1.07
